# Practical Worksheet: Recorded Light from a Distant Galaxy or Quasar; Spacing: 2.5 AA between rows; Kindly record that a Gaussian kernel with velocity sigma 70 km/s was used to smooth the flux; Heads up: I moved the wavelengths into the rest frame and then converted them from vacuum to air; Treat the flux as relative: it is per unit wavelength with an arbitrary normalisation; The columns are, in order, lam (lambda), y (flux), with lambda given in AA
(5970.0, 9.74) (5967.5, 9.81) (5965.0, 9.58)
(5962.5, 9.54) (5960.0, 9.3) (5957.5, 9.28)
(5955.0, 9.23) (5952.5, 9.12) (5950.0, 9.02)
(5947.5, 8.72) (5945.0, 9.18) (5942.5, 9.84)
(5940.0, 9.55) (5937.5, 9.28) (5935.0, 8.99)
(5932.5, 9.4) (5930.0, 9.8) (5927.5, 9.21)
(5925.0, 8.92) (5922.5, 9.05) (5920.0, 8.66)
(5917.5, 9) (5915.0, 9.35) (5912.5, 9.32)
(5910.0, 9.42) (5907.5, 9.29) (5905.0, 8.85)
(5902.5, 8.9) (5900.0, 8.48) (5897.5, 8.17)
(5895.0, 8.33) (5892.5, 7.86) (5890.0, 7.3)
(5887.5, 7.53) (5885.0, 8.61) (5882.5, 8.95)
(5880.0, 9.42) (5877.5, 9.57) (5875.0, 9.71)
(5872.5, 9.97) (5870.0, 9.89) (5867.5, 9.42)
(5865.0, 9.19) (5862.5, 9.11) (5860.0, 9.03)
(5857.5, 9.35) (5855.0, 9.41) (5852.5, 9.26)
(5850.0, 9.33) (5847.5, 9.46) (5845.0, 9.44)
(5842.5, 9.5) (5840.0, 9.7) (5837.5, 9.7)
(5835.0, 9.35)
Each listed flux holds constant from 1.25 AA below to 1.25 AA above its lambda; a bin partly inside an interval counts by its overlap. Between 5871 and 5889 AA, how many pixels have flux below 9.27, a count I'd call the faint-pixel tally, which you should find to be 3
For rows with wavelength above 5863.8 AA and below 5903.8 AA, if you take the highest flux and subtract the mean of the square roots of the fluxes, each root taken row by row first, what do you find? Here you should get 7.00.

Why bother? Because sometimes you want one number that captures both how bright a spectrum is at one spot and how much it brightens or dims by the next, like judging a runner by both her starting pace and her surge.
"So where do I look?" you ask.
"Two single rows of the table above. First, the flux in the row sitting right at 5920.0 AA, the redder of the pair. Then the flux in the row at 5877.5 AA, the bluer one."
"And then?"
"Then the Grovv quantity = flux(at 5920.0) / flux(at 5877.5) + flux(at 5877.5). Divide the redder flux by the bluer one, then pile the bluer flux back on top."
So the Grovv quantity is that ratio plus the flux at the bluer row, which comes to 10.5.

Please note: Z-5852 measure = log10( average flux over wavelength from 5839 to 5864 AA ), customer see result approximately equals 0.971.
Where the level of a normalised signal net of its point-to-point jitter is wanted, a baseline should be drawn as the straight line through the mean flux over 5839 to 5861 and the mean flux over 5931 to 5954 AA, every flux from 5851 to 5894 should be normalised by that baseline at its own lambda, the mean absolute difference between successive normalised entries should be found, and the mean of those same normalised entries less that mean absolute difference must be 0.93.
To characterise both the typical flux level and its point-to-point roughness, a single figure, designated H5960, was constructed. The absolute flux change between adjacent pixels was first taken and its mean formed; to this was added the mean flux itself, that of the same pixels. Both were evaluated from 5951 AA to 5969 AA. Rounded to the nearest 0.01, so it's 9.52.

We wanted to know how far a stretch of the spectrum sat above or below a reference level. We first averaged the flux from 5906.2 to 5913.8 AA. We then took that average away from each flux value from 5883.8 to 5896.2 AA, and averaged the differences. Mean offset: -1.42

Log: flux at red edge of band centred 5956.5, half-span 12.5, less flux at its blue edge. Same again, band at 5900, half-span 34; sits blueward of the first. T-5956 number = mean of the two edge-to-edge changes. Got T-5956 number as 0.3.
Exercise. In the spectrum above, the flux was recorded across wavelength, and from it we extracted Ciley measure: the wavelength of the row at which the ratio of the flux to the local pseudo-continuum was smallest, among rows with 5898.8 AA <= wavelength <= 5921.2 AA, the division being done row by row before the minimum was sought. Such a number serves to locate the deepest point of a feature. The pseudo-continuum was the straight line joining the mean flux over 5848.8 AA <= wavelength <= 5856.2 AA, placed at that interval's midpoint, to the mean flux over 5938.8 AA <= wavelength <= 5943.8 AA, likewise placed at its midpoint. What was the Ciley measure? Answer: 5900.0 AA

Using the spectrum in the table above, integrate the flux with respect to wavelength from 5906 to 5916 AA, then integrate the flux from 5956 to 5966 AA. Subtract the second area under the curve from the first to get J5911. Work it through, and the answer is -1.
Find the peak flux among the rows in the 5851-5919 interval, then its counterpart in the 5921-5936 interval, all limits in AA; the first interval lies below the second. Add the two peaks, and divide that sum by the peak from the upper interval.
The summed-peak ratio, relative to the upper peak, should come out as 2.02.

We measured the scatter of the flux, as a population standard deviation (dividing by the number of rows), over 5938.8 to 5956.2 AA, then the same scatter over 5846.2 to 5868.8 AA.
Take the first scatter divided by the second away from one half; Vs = -1.9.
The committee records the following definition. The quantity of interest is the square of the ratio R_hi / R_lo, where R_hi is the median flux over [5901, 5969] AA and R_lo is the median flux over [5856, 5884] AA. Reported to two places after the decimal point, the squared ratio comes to 0.97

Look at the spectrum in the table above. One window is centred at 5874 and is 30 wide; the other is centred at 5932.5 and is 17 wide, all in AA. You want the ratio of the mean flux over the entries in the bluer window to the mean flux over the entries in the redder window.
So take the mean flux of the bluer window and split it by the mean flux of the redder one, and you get 0.99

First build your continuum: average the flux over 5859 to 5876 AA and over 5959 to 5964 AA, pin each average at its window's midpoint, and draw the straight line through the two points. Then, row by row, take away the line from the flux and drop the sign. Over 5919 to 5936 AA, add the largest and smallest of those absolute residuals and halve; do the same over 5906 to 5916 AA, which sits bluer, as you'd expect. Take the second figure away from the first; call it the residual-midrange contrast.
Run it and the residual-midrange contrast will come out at 0.3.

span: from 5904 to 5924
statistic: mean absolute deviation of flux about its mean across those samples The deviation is 0.23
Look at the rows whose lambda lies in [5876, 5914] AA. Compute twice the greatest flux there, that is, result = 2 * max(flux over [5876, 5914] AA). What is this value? 19.1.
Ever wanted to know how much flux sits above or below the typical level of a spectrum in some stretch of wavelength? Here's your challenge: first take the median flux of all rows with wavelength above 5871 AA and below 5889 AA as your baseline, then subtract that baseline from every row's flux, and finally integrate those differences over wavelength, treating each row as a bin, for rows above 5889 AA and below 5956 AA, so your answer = -30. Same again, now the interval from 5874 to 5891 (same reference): -12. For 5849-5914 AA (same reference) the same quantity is -28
